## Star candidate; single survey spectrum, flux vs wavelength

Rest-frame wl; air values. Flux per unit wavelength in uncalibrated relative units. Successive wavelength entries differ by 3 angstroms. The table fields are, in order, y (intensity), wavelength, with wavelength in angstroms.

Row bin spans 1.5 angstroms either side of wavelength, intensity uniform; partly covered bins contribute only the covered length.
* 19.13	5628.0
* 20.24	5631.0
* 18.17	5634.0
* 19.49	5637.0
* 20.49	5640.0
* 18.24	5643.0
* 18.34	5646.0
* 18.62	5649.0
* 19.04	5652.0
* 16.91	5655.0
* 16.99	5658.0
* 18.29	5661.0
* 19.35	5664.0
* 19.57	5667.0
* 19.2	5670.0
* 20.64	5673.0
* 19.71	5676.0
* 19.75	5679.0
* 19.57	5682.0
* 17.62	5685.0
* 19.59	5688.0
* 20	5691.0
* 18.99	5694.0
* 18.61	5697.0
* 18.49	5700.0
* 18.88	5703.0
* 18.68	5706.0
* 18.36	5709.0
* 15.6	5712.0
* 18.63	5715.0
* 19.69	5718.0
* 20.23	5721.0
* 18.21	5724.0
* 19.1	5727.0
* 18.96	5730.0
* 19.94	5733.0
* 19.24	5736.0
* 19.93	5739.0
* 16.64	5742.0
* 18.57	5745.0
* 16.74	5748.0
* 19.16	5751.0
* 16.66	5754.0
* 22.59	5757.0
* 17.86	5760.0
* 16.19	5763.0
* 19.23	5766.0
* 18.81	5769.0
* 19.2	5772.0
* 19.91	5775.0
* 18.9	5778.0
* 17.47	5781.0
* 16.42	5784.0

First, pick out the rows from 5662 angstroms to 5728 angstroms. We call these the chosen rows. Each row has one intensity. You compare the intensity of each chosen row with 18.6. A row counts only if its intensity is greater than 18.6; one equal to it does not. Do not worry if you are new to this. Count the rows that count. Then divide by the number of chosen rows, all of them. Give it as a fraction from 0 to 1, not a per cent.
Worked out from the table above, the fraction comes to 0.77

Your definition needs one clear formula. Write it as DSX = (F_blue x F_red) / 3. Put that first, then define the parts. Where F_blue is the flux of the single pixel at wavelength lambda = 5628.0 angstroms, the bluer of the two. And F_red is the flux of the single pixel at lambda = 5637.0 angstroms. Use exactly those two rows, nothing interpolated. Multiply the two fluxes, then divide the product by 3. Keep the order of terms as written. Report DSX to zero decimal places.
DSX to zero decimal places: 124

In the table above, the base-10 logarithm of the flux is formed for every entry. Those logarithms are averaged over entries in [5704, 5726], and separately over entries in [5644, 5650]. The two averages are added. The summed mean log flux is 2.53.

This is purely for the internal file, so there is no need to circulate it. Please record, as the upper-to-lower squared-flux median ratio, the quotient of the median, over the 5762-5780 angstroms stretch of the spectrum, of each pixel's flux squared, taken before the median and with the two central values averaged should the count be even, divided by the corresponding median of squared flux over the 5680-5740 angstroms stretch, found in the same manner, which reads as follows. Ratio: 1.008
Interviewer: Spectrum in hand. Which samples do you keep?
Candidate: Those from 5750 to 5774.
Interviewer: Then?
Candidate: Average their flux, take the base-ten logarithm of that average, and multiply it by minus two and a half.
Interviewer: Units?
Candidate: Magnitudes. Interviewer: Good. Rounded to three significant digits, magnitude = -3.18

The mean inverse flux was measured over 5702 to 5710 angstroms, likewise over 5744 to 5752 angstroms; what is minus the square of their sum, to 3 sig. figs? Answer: -0.0119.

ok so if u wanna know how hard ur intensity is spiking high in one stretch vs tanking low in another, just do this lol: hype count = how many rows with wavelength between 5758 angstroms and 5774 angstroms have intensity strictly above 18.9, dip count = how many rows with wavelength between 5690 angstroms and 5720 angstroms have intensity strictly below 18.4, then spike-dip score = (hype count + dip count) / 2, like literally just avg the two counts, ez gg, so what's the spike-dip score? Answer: 2.0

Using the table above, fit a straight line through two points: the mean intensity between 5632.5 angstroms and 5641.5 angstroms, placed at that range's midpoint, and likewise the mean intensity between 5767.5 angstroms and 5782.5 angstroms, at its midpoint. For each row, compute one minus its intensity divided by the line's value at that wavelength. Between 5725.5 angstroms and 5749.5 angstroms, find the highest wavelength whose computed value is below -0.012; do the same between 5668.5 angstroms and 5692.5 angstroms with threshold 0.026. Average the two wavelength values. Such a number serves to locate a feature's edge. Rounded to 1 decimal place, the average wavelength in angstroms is 5715.0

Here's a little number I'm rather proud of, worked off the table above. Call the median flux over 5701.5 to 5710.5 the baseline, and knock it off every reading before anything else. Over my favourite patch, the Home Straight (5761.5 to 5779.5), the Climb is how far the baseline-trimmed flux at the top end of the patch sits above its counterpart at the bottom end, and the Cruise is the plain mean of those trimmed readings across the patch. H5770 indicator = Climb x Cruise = 0.1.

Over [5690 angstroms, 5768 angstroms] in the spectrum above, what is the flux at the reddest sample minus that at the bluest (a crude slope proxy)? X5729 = -0.8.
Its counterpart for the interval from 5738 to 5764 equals -3.7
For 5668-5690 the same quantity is 0.4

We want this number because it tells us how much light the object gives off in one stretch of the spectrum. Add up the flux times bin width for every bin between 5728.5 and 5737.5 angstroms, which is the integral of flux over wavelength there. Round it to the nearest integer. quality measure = 174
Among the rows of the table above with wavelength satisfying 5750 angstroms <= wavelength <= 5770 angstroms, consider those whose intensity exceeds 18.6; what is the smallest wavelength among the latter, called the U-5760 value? 5751.0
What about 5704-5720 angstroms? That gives 5706.0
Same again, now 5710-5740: 5715.0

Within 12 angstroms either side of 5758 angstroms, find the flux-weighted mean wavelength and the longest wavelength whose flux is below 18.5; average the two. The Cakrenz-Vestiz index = 5760.8 angstroms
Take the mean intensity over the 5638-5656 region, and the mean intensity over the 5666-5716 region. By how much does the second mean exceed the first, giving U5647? 0.3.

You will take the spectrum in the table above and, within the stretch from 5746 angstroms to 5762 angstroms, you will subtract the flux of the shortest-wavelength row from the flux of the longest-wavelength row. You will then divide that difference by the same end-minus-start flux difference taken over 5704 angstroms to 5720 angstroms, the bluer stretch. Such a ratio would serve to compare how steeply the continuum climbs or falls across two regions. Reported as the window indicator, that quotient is 1.1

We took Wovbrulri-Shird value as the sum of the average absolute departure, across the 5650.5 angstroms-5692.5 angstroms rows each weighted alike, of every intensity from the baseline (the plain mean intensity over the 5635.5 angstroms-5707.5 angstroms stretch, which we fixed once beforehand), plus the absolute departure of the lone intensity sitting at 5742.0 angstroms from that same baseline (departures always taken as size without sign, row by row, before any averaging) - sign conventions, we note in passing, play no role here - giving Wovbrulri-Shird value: 3.2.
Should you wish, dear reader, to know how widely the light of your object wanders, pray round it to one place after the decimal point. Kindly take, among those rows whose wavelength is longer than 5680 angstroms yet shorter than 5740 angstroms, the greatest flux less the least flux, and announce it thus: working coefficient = 4.6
